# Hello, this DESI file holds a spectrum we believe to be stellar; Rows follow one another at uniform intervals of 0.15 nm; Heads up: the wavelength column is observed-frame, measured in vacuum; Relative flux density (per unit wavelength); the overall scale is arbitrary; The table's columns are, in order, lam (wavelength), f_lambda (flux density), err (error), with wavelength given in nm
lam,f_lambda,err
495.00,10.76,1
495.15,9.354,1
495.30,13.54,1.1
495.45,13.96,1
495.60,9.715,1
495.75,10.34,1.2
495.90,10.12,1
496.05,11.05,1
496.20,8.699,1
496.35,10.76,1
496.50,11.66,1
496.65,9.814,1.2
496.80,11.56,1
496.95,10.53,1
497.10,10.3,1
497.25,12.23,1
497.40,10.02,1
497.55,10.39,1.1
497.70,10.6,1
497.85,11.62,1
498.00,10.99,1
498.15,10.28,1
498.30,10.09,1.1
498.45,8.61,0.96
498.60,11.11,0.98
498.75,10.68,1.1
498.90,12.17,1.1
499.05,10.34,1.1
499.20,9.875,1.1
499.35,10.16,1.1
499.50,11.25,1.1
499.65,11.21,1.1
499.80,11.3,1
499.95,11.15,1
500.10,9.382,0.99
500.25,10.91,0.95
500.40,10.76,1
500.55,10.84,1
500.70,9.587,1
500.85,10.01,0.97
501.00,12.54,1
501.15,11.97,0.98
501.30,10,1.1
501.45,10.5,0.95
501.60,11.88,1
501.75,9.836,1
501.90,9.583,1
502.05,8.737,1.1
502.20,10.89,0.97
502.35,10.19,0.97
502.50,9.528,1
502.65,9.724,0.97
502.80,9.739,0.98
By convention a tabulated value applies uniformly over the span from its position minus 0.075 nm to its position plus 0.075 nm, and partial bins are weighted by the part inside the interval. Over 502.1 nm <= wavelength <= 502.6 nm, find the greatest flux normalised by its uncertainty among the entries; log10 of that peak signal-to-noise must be 1.05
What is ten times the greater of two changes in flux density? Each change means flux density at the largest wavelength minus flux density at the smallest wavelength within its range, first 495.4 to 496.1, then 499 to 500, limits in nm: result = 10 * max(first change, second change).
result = 8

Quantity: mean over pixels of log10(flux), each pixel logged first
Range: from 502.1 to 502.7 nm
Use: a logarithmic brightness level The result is 1.00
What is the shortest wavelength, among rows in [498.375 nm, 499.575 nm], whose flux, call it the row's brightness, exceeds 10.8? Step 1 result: 498.60 nm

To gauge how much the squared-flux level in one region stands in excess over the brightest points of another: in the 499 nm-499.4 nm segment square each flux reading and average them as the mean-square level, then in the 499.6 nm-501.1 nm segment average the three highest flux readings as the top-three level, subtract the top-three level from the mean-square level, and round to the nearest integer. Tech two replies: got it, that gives 91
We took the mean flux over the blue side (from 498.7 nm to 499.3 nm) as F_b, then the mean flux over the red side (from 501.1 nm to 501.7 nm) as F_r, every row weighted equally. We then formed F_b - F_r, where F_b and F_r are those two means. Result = -0.3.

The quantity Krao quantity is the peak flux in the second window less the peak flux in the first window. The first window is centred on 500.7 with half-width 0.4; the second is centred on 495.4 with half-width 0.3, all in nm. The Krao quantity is 1.4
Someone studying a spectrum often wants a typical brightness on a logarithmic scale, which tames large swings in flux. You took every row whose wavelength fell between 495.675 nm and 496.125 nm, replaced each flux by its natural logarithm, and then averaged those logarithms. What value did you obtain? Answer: 2.35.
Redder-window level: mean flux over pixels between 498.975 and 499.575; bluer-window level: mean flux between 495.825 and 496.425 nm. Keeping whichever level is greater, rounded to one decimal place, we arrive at 10.4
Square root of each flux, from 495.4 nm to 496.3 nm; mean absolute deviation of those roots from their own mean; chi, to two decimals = 0.18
